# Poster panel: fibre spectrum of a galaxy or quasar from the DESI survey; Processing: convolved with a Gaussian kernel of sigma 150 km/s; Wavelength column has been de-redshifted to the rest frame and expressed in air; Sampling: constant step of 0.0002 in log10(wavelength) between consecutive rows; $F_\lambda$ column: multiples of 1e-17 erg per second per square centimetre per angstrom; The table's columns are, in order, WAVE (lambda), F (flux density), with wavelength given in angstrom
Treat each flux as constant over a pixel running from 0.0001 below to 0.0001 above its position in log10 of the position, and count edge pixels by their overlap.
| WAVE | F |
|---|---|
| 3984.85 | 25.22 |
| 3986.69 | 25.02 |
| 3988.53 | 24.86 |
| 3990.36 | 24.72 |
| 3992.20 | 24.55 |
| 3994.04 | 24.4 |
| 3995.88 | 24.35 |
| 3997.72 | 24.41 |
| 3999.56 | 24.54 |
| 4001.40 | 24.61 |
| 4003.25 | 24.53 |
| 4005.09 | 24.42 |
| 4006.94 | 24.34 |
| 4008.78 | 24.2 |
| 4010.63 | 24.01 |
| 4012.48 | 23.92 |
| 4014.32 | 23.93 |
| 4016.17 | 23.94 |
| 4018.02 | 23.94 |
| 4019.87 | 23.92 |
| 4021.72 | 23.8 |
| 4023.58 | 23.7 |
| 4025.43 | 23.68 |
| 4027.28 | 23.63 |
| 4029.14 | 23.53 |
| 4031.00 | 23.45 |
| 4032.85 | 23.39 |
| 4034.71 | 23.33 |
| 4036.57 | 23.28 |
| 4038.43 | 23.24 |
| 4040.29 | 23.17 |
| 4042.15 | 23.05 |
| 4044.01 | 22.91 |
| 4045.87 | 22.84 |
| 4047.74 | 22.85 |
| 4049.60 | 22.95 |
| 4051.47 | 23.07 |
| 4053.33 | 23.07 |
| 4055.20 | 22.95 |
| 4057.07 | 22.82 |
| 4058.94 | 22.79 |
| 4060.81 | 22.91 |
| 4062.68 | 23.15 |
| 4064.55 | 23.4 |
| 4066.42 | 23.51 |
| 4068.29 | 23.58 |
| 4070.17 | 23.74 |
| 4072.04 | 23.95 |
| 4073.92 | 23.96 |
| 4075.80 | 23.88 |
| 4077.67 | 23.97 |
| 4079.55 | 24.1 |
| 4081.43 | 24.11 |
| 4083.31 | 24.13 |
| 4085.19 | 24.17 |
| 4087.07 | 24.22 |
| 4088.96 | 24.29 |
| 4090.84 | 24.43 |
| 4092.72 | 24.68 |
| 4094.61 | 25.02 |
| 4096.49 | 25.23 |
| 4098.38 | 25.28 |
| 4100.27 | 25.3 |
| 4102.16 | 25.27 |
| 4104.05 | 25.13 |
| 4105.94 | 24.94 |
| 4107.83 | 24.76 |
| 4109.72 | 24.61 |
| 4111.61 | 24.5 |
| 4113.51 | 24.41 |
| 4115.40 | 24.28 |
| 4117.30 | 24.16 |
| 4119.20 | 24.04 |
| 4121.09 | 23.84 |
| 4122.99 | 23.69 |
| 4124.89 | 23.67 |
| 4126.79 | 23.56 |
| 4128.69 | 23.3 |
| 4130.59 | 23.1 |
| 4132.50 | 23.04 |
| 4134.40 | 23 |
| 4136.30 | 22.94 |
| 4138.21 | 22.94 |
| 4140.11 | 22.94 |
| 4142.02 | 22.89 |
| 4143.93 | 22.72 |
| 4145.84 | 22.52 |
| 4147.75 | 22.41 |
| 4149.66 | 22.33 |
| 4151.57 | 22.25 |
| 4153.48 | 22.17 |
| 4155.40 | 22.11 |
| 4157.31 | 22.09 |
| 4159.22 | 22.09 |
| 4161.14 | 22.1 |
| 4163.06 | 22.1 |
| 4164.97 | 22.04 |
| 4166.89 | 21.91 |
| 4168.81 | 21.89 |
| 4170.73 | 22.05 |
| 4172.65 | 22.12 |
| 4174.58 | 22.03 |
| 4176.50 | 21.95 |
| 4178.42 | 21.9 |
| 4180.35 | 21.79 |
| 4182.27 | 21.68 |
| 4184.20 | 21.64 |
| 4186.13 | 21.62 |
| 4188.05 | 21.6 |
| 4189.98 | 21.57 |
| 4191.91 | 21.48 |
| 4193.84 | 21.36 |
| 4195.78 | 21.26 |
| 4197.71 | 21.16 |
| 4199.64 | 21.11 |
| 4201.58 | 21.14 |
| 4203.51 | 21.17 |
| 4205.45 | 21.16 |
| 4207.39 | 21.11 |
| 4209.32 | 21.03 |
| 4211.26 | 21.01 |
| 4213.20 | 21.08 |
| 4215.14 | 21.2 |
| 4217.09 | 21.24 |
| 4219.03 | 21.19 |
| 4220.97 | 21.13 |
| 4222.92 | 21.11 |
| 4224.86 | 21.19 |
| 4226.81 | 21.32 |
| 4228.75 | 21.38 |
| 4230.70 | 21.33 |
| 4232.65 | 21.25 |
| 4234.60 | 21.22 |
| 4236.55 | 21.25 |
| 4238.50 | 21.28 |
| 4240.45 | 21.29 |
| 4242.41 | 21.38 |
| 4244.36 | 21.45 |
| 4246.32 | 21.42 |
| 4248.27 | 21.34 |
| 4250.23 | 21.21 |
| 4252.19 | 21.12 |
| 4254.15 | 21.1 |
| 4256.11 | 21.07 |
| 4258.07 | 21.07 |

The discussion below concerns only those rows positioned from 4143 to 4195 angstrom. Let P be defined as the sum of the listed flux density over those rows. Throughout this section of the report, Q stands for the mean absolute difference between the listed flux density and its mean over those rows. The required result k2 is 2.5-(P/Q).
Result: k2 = -2356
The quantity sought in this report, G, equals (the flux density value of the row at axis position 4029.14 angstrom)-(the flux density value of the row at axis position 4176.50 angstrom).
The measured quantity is 2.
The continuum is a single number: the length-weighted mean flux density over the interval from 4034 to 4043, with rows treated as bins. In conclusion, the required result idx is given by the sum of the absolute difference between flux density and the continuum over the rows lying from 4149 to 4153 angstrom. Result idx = 1.8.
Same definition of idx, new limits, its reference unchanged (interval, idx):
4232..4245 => 13.4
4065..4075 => 2.7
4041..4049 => 1.2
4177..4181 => 2.7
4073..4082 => 4.0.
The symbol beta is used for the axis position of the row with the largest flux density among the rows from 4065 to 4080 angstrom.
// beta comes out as 4079.55 angstrom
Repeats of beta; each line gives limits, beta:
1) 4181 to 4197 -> 4182.27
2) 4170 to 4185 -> 4172.65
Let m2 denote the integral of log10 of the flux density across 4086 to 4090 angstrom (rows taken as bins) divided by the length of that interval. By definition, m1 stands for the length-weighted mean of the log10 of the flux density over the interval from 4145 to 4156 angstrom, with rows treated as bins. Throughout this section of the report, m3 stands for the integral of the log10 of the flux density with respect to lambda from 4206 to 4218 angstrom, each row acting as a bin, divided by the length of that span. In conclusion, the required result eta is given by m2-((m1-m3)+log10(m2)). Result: 1.22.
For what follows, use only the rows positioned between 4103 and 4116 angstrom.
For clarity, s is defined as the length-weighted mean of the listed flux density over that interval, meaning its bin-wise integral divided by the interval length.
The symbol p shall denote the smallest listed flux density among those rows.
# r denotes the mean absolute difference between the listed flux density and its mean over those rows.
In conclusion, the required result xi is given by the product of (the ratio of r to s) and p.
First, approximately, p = 24.28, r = 0.24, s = 25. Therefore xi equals 0.24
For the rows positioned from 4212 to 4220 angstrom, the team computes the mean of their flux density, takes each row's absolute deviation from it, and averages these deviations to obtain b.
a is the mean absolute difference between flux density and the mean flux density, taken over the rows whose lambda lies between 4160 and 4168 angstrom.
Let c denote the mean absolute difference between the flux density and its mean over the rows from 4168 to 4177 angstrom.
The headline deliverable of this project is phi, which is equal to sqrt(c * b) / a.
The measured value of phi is 0.92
